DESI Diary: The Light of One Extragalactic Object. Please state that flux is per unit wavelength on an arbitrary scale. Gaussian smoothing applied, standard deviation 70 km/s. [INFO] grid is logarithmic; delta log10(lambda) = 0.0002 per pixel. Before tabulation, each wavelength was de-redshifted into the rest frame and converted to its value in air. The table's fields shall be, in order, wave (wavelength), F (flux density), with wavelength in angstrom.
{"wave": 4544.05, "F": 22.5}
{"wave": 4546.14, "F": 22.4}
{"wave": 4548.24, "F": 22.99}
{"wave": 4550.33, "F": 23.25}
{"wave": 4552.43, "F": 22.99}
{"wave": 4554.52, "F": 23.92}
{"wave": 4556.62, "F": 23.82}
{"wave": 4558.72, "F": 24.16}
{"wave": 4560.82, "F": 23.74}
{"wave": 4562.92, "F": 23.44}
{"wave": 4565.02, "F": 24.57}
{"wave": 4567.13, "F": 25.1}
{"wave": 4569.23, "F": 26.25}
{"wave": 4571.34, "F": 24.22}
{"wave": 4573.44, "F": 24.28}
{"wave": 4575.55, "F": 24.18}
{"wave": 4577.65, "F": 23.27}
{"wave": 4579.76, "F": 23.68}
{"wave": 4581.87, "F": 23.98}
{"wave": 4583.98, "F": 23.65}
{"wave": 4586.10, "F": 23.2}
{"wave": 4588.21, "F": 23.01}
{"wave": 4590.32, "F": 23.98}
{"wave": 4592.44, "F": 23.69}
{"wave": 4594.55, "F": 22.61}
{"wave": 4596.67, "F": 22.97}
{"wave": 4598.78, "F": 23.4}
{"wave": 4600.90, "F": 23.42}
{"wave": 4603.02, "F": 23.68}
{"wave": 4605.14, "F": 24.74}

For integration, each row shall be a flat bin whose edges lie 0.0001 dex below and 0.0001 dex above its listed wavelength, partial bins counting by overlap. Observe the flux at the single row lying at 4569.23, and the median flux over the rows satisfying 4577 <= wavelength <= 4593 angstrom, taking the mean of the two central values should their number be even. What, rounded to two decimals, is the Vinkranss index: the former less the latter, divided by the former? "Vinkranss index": 0.10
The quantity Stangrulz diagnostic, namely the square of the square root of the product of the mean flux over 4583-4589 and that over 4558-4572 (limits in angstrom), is 570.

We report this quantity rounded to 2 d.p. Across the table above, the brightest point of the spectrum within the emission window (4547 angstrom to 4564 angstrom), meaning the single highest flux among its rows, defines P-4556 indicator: 24.16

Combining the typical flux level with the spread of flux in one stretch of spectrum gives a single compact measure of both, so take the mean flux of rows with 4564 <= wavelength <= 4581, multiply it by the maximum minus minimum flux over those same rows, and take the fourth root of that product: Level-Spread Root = 2.92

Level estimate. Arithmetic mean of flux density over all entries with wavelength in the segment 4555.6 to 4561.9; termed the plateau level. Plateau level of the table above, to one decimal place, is 23.9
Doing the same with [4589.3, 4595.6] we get 23.4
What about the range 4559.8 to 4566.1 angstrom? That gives 23.9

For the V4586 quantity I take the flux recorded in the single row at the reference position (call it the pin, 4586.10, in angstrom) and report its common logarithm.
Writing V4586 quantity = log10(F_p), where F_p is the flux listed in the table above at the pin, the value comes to 1.365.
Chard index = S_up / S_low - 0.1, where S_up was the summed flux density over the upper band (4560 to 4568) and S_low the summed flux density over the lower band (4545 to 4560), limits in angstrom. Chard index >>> 0.49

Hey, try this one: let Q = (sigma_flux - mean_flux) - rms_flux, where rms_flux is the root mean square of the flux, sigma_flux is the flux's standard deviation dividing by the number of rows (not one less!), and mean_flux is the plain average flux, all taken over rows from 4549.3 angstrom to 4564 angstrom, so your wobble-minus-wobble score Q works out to -46.9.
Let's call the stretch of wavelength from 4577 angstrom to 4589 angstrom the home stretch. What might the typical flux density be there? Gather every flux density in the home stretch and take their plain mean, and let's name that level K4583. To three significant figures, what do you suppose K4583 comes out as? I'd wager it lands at 23.5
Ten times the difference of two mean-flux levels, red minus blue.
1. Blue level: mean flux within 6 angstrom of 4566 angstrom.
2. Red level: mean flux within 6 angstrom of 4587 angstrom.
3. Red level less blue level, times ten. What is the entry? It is -10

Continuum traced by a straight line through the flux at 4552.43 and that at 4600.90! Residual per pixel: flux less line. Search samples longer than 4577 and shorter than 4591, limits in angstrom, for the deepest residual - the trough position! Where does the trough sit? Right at 4588.21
